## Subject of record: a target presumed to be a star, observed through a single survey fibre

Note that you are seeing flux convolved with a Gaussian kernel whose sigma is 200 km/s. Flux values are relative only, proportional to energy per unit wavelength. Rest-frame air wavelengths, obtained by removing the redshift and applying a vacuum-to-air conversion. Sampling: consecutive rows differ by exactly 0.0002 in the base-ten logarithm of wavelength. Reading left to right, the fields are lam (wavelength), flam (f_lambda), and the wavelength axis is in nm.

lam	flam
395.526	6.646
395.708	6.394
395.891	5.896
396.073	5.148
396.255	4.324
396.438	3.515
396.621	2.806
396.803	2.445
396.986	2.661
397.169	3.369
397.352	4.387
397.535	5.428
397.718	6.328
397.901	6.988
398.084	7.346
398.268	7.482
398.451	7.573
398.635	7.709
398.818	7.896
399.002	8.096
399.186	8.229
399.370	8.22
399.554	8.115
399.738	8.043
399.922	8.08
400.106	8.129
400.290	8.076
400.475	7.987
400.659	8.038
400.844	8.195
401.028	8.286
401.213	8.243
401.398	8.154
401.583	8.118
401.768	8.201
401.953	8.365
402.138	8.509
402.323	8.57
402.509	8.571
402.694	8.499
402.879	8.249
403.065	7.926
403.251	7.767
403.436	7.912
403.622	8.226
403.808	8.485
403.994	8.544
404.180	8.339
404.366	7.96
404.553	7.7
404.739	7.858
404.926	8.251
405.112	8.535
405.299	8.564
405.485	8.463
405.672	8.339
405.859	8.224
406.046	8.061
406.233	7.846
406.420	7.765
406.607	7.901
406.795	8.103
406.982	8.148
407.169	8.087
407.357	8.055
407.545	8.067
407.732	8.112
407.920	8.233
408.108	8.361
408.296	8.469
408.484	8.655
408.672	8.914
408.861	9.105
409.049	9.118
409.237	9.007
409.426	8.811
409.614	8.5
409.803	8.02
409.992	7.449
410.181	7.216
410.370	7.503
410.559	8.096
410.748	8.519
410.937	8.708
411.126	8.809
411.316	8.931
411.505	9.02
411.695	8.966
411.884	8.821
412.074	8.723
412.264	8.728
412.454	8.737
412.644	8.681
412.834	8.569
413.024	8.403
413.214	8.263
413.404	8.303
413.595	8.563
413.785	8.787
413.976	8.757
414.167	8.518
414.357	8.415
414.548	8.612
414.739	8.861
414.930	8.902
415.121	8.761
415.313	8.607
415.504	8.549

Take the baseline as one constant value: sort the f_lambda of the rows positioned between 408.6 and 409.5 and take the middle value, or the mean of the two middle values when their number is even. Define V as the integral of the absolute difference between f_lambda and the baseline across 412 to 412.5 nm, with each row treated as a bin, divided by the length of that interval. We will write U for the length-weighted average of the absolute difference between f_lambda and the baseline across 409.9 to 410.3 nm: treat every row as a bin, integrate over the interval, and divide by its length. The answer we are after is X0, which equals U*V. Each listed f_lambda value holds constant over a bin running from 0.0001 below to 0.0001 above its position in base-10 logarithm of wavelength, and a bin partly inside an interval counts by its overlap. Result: 0.46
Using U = 1.66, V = 0.3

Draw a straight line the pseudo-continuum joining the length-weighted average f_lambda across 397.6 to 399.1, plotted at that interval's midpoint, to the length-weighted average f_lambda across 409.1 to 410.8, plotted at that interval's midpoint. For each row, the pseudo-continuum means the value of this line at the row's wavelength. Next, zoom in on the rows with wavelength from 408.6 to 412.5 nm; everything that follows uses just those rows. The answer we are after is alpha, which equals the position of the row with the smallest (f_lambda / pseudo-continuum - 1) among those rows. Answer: 410.181 nm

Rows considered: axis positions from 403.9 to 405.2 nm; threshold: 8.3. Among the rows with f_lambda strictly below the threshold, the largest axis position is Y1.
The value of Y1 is 404.926 nm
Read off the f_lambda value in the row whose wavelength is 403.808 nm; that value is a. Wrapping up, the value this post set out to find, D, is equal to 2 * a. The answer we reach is 17.0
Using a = 8.485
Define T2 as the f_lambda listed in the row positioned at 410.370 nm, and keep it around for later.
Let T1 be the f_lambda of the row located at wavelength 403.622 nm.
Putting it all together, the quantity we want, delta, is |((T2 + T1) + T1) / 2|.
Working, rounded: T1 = 8.226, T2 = 7.503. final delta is 12.0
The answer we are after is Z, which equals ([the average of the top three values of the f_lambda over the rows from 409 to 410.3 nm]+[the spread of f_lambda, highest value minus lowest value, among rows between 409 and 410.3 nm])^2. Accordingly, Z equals 118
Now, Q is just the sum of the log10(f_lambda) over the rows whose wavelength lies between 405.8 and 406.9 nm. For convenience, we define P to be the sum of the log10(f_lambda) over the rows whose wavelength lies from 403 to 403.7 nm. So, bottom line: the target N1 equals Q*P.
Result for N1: 20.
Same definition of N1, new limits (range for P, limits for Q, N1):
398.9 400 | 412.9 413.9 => 25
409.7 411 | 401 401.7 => 23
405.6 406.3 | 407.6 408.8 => 20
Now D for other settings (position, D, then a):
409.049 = 18.2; 9.118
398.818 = 15.8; 7.896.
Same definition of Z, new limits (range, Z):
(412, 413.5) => 85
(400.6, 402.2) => 78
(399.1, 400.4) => 70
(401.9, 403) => 79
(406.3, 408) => 75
